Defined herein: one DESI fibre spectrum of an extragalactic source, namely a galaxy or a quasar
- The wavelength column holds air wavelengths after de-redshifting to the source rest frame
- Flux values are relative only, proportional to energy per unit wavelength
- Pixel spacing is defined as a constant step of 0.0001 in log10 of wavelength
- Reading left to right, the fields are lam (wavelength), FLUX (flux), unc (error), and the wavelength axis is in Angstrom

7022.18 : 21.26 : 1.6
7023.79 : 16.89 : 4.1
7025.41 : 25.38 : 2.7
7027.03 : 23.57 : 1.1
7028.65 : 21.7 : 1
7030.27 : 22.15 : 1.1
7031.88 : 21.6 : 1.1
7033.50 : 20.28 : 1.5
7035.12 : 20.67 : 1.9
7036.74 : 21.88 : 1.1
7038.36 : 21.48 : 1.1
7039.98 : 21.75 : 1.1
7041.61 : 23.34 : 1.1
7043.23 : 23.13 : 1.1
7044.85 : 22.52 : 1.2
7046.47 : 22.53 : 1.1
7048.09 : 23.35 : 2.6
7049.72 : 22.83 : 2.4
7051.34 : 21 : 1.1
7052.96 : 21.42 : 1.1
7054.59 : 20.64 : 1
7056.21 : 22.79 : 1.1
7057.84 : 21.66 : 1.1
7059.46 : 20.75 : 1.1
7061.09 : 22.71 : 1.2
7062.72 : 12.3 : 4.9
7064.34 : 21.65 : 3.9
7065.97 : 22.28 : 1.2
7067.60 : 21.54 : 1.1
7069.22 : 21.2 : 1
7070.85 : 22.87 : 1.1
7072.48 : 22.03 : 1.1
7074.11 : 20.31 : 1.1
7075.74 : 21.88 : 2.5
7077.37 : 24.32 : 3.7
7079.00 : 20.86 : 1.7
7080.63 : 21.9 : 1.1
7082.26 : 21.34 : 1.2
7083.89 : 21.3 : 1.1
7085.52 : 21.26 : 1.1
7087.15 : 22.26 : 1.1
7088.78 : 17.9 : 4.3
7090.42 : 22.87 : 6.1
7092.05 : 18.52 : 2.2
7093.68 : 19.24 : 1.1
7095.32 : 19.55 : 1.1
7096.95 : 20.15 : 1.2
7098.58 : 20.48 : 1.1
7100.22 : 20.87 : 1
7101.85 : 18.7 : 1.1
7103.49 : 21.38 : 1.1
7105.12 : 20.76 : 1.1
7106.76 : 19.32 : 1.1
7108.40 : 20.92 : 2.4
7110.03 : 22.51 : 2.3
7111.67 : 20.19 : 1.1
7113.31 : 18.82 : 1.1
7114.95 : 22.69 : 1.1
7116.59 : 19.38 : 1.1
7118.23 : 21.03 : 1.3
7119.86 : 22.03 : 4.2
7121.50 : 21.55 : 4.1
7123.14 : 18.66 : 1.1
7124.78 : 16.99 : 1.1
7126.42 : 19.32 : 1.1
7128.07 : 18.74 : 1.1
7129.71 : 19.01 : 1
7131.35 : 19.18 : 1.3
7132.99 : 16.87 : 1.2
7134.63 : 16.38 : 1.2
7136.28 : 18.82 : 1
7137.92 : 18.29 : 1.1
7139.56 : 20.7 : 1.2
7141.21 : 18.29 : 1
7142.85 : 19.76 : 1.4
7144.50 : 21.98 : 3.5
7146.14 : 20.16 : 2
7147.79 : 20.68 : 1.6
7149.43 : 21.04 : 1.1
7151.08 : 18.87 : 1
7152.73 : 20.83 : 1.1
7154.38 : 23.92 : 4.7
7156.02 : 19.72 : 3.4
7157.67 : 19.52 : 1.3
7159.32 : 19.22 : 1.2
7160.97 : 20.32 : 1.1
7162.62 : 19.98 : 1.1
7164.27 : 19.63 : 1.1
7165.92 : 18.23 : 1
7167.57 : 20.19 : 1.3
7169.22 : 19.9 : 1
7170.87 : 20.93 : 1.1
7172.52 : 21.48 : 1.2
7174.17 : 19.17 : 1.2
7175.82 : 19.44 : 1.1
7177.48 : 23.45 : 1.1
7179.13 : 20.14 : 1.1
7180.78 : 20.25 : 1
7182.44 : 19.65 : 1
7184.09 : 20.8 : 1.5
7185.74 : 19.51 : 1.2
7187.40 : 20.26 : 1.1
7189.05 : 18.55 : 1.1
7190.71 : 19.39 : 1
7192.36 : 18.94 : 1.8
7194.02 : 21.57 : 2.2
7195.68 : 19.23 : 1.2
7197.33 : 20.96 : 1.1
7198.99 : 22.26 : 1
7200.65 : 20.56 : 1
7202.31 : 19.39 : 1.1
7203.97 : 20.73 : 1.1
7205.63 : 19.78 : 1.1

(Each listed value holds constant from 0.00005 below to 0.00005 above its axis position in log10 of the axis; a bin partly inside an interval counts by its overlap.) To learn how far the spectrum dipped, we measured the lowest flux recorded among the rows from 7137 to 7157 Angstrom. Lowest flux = 18.29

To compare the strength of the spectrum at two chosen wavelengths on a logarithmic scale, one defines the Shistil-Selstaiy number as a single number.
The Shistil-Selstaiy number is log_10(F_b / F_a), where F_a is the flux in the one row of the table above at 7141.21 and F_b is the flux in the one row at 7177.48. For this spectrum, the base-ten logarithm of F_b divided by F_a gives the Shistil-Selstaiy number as 0.108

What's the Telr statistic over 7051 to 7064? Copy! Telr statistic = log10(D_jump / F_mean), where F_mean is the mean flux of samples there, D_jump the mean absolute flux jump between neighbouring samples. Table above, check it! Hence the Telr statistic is -0.9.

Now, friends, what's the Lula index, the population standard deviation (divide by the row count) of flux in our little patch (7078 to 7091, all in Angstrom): 1.4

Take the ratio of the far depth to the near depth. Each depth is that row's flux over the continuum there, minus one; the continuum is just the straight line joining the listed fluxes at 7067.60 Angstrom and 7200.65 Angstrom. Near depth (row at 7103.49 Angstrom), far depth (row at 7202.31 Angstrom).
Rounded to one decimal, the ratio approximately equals -11.5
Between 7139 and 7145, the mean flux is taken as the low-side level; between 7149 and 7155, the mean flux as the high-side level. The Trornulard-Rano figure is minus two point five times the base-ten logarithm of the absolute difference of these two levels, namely 0.0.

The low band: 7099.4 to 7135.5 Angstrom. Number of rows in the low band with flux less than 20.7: 13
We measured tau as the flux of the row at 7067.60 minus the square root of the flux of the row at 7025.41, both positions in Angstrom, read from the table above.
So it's 16.5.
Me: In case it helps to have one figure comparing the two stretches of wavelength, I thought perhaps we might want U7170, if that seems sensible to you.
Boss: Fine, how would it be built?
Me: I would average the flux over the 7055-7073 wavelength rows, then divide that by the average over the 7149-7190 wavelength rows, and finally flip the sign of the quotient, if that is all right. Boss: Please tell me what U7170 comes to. -1.04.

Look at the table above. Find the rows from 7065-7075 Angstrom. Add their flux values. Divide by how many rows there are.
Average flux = 21.7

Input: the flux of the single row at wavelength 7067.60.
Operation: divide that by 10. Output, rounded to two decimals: 2.15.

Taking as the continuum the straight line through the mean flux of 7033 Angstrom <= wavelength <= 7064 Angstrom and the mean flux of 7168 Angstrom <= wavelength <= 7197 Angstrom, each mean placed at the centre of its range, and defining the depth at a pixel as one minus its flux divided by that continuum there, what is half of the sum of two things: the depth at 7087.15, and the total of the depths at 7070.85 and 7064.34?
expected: -0.08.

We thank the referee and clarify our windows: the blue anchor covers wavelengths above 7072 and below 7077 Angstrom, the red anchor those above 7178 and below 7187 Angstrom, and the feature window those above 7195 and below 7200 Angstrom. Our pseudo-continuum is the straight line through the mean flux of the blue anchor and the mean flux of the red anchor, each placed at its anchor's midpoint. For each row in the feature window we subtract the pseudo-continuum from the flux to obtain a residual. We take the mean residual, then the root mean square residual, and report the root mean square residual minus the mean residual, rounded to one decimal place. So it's 0.6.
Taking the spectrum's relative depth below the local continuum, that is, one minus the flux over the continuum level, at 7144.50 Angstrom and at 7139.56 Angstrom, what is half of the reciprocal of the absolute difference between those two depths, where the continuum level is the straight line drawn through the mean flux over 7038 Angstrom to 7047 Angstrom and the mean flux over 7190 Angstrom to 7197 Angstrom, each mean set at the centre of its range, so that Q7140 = 8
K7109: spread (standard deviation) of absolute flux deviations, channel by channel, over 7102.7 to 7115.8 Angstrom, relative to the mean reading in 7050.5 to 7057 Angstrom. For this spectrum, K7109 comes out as 0.8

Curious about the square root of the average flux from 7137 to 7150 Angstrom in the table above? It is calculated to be 4.48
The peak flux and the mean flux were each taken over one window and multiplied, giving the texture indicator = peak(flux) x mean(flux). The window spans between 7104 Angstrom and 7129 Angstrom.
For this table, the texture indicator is 458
